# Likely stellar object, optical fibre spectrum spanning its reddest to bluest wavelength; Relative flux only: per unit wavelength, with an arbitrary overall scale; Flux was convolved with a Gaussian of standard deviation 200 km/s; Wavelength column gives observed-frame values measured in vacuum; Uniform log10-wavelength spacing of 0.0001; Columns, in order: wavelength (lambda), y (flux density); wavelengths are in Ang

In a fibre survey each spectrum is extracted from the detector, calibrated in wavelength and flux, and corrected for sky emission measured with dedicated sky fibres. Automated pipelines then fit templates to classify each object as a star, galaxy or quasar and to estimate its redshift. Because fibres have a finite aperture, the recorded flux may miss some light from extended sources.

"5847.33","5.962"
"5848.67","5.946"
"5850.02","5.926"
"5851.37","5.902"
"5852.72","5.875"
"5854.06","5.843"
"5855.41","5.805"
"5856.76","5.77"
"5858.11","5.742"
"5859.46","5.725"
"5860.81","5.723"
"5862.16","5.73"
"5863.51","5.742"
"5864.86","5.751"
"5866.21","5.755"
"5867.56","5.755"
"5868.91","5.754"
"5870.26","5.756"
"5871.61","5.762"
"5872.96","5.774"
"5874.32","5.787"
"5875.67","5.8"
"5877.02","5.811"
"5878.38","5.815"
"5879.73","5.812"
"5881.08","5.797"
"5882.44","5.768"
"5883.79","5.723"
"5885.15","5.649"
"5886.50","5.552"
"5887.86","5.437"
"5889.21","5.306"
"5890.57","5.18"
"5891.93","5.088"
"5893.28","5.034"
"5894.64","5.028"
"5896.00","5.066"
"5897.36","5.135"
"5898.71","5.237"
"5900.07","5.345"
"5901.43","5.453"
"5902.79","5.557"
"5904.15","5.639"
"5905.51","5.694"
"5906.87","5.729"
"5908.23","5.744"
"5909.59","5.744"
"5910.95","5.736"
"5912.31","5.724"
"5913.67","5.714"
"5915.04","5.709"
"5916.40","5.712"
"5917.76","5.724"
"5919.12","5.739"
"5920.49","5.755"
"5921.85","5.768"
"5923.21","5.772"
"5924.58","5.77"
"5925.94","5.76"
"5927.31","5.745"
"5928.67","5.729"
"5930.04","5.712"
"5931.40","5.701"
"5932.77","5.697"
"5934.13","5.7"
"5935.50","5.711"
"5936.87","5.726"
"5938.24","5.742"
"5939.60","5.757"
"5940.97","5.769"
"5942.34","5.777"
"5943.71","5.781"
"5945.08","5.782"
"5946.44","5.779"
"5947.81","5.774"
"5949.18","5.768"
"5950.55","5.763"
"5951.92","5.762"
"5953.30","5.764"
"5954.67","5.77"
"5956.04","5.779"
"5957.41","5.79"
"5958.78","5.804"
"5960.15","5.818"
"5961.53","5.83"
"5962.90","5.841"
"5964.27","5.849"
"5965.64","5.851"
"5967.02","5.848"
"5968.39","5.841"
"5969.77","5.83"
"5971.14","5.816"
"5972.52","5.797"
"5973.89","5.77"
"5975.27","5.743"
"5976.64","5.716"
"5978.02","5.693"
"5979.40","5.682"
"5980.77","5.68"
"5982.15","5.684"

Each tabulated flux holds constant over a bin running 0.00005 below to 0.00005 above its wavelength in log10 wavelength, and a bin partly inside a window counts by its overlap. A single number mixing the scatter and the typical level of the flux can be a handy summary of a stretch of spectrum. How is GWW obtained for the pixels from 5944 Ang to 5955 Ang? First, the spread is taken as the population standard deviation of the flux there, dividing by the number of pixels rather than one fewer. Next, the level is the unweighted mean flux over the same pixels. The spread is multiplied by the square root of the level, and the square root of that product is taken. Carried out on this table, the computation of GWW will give 0.13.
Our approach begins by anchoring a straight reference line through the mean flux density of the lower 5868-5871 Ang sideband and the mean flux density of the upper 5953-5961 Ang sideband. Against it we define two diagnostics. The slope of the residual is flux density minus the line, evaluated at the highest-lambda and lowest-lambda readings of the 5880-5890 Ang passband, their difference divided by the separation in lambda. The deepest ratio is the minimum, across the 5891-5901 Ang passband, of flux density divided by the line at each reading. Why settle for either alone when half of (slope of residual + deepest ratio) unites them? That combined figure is 0.41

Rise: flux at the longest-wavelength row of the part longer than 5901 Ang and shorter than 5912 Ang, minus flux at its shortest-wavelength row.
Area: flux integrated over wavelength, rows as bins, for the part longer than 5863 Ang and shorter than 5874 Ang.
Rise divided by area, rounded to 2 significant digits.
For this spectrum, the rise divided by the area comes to 0.0045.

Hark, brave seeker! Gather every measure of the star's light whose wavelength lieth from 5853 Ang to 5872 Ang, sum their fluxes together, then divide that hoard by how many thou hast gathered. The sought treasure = 5.76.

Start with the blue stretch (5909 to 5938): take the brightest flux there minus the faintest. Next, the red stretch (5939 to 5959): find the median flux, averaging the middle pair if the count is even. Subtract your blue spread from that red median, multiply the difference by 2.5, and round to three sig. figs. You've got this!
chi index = 14.2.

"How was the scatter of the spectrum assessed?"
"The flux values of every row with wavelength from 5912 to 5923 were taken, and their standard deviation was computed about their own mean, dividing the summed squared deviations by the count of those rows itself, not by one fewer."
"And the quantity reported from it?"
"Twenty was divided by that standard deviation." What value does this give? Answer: 994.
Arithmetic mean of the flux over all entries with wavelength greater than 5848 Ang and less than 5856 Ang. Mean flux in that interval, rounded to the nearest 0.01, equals 5.88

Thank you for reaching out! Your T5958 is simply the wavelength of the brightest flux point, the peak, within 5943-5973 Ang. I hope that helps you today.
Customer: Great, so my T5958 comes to 5965.64 Ang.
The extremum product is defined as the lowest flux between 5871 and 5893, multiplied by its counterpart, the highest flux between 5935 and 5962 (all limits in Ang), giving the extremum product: 29.7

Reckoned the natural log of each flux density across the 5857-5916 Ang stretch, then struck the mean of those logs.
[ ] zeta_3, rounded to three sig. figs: 1.72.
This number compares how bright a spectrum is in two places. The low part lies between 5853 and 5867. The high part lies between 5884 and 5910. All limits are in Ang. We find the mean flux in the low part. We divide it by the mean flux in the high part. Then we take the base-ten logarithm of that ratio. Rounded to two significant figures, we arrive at 0.028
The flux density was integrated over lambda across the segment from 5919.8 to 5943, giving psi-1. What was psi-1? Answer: 133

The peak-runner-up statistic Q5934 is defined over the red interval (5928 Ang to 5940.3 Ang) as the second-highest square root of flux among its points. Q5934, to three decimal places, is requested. 2.396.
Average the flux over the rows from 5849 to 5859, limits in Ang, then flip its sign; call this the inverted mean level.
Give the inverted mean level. -5.84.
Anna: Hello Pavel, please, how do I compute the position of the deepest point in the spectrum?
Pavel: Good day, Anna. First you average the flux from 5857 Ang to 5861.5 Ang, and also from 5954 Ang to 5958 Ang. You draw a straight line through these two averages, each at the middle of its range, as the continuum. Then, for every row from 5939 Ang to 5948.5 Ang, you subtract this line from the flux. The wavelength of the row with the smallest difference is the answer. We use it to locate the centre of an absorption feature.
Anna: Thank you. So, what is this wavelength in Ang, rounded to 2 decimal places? 5939.60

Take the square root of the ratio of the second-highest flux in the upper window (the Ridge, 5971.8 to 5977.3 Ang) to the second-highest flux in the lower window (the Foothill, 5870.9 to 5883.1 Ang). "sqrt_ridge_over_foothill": 0.9964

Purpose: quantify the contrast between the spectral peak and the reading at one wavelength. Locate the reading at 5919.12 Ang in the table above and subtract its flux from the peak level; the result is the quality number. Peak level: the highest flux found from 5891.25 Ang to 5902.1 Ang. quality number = -0.29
